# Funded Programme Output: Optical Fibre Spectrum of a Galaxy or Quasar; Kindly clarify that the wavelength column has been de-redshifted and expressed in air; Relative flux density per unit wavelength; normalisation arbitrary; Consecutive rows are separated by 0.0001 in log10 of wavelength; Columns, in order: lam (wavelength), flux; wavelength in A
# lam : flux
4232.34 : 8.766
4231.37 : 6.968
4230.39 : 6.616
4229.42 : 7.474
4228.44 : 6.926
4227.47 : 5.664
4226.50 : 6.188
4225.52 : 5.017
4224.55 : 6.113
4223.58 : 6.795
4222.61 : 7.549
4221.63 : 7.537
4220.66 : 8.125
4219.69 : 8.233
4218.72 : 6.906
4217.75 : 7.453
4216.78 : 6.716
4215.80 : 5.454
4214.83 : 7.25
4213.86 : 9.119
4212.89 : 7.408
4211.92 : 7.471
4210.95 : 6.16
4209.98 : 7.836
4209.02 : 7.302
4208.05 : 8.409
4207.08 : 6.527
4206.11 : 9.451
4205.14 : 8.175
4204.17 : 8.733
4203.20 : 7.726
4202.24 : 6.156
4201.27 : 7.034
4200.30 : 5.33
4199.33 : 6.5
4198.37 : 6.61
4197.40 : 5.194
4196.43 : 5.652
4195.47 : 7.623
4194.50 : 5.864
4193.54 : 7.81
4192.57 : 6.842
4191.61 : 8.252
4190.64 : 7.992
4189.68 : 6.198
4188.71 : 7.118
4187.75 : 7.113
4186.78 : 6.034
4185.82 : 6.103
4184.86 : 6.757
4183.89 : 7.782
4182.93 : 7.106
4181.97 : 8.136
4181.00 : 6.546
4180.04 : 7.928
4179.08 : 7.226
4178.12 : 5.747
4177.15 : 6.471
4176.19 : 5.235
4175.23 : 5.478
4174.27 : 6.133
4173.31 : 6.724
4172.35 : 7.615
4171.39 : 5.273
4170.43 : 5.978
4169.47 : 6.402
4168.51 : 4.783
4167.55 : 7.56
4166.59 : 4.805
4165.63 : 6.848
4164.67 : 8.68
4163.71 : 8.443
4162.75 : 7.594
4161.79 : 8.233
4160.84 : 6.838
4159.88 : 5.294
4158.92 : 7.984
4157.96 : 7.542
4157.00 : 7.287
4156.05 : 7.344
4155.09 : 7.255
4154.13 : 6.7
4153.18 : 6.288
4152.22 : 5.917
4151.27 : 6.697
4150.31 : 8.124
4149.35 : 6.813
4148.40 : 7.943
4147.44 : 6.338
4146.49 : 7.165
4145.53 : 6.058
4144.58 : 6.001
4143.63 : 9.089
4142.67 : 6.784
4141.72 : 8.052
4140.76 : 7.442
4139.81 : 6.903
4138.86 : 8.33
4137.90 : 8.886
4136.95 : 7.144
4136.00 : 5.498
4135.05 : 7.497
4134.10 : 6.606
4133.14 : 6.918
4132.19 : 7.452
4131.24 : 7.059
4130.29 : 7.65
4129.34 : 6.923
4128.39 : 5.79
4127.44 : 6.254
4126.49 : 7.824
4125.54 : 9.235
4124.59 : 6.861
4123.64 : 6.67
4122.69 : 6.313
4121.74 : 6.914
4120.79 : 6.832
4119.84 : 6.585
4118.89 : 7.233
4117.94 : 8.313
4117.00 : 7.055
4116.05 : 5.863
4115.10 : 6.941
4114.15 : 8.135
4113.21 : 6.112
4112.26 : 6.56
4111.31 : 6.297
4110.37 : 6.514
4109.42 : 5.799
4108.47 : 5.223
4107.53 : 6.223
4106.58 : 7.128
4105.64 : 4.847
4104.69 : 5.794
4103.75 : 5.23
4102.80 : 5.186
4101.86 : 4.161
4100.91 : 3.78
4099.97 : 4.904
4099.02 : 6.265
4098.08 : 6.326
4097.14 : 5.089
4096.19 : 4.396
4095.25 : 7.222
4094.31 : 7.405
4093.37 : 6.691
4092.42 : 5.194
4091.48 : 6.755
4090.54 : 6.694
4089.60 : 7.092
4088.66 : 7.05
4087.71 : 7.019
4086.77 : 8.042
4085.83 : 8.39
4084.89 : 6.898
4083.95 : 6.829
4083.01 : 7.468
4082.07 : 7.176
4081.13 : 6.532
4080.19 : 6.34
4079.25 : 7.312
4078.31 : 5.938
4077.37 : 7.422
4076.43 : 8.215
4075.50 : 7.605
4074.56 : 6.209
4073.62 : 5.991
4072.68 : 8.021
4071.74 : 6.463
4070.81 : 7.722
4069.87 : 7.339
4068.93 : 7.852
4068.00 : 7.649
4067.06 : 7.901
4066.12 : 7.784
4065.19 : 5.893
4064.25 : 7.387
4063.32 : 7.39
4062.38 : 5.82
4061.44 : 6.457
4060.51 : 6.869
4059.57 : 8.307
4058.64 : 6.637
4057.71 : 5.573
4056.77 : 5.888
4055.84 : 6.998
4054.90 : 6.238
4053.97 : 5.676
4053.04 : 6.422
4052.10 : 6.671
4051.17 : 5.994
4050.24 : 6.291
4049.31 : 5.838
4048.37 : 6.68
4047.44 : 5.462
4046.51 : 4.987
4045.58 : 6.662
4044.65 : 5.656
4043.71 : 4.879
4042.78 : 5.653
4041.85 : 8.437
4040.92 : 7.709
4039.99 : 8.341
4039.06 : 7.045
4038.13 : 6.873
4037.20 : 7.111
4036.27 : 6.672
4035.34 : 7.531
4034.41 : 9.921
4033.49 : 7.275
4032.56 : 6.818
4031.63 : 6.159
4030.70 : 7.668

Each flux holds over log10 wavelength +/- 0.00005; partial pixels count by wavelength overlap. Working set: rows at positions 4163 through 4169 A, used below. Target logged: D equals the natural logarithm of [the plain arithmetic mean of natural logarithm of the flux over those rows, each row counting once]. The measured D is 0.640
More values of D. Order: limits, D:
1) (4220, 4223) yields 0.716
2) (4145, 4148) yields 0.627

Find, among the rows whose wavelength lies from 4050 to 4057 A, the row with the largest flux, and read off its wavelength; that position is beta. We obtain 4055.84 A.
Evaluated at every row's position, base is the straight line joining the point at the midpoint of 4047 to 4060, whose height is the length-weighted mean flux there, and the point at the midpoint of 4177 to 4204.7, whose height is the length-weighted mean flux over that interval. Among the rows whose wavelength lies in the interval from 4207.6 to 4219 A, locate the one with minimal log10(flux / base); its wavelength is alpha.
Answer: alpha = 4215.80 A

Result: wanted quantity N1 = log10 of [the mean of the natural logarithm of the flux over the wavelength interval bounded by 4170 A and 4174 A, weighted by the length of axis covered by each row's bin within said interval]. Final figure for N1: 0.27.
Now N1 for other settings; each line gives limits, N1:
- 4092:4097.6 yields 0.25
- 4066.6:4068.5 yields 0.31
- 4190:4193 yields 0.31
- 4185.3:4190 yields 0.27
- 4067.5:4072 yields 0.30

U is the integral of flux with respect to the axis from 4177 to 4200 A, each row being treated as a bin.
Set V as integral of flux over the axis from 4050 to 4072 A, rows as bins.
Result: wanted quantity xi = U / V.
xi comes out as 1.05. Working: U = 158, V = 150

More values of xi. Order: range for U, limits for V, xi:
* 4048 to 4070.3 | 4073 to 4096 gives 0.94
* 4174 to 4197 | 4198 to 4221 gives 0.93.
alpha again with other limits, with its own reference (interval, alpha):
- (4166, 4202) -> 4168.51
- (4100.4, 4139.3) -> 4100.91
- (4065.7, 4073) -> 4071.74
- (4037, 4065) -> 4043.71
